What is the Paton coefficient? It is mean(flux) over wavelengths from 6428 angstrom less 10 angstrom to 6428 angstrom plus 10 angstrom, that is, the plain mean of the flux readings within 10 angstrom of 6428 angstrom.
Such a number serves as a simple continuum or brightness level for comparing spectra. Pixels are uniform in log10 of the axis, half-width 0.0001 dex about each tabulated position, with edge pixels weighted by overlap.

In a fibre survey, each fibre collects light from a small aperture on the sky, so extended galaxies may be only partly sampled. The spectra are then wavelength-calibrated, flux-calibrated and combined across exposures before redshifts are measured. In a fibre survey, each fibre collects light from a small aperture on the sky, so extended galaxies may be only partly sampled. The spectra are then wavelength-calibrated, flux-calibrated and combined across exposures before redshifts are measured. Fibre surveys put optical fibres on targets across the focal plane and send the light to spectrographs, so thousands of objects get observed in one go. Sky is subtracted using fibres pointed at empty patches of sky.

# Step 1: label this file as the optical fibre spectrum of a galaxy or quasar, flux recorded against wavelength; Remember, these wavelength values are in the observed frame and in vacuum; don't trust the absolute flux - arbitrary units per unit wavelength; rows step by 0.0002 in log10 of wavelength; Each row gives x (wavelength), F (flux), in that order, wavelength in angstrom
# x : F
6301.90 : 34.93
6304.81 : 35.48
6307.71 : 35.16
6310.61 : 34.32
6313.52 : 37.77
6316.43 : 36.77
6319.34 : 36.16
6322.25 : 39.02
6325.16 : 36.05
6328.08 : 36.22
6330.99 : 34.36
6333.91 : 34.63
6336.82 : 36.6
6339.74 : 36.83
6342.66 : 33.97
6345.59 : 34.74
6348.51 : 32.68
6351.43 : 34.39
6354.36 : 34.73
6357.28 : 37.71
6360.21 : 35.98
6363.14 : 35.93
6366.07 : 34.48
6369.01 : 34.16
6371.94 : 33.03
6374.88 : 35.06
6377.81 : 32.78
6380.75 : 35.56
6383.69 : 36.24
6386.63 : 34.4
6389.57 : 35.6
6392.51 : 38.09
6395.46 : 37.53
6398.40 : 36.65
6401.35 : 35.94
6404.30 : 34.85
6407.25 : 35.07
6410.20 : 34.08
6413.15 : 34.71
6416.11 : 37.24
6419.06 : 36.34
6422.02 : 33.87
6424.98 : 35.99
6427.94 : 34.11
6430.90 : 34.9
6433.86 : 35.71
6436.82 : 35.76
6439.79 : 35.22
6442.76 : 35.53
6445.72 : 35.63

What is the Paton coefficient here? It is 35.2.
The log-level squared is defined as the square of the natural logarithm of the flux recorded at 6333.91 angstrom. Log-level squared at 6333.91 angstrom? 12.6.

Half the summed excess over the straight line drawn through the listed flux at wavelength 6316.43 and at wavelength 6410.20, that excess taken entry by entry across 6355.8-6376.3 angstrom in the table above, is -1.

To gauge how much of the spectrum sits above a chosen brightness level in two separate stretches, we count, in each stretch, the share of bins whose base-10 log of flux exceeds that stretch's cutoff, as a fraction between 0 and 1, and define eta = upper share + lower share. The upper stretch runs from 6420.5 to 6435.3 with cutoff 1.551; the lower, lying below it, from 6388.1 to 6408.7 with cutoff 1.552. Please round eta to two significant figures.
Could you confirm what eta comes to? 0.97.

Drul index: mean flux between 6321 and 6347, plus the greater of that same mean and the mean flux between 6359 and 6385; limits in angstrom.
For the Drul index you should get 71.6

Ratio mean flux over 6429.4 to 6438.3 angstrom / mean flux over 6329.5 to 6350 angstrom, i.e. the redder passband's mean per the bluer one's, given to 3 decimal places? 1.018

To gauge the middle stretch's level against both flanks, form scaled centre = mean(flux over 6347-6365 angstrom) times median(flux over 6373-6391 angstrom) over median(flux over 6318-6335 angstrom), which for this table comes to 34.5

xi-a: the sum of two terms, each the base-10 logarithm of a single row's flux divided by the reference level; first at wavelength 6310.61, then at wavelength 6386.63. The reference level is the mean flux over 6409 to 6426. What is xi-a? -0.025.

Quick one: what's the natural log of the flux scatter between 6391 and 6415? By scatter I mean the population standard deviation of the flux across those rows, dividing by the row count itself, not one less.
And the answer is 0.30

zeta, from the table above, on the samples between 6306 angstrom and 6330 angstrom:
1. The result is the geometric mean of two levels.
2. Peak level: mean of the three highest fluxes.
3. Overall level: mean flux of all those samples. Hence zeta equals 37.1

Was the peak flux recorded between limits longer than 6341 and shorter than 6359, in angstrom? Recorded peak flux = 37.71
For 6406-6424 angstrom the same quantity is 37.24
